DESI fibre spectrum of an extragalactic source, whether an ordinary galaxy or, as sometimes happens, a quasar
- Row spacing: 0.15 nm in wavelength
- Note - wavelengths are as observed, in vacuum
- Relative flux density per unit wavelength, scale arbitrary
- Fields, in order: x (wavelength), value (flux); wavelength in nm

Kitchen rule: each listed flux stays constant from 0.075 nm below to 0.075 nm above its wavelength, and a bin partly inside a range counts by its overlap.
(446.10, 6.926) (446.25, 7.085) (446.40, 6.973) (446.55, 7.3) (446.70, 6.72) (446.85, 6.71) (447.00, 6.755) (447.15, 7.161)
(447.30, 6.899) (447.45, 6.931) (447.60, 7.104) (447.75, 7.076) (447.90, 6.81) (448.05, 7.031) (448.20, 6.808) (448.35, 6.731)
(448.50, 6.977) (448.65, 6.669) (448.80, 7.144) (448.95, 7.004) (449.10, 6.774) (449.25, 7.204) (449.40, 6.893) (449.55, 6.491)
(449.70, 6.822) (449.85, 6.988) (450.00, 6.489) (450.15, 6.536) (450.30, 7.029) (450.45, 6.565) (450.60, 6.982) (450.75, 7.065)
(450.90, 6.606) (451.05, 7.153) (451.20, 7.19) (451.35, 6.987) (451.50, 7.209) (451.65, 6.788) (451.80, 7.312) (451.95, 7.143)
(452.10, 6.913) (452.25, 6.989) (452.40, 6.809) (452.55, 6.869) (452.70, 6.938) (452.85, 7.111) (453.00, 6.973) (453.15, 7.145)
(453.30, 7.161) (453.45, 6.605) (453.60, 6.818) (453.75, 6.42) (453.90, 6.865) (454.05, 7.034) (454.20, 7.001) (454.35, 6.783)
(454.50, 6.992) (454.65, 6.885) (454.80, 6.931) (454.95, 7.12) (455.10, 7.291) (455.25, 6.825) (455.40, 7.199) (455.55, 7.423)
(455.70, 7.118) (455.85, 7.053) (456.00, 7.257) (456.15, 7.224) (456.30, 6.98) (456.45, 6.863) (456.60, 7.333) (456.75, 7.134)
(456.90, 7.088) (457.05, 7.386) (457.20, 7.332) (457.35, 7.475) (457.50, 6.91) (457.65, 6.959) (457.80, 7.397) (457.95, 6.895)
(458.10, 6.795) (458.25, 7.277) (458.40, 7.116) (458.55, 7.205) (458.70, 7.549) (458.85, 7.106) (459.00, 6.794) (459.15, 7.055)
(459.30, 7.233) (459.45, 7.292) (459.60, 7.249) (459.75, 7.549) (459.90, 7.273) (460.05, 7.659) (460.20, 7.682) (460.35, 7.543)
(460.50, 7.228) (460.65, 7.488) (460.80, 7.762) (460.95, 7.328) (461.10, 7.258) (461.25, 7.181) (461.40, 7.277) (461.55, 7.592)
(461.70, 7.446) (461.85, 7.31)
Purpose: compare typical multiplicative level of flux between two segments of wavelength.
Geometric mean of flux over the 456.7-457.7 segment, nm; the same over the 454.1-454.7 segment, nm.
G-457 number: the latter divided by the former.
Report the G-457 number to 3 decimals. 0.963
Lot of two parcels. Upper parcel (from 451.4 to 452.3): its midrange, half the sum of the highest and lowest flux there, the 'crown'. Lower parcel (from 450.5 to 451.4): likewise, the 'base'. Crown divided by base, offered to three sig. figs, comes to 1.02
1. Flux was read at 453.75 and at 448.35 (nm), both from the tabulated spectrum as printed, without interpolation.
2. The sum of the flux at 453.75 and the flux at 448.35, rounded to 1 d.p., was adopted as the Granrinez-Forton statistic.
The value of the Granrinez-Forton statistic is 13.2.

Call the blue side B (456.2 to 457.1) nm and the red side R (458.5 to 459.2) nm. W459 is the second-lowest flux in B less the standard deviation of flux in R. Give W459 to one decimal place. 6.7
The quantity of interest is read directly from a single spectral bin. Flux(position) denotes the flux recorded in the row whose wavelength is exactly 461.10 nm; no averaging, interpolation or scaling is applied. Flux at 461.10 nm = 7.258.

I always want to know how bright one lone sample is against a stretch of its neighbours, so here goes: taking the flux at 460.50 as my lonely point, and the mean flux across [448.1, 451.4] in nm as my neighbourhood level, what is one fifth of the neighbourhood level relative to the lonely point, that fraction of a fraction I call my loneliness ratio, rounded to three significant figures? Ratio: 0.190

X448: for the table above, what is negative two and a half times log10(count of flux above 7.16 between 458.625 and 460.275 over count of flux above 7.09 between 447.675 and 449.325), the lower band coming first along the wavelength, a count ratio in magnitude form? -1.51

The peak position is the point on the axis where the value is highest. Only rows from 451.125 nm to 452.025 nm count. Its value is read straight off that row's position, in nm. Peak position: 451.80 nm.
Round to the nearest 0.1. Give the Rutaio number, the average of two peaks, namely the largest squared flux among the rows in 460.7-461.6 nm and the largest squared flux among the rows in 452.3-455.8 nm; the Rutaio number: 57.7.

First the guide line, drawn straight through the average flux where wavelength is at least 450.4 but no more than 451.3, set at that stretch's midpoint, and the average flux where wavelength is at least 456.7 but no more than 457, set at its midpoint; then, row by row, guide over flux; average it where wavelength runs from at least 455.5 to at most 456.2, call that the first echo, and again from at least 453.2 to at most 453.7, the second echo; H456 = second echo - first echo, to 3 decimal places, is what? 0.041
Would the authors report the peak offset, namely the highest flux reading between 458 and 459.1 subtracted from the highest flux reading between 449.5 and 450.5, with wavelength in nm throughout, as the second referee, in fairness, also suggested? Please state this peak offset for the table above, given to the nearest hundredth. -0.52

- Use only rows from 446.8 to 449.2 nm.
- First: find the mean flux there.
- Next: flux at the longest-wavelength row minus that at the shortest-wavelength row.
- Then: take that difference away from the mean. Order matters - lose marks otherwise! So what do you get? 6.85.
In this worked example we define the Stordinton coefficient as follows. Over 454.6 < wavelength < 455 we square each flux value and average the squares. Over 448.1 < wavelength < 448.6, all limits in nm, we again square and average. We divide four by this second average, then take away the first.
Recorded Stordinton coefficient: -48.6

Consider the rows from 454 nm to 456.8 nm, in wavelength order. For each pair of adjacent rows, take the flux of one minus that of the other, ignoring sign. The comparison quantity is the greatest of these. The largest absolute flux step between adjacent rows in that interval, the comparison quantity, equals 0.47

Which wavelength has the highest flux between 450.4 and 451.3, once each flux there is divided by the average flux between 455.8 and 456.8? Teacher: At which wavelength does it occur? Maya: 451.20 nm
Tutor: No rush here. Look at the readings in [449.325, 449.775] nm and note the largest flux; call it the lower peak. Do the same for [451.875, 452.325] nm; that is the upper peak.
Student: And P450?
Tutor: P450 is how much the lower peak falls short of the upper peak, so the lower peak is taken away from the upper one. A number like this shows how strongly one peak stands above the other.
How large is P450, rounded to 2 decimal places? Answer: 0.25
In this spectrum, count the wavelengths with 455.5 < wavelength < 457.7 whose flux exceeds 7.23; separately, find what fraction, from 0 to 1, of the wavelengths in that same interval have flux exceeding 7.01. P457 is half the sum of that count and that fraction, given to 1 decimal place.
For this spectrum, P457 3.4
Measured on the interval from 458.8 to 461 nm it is 6.0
